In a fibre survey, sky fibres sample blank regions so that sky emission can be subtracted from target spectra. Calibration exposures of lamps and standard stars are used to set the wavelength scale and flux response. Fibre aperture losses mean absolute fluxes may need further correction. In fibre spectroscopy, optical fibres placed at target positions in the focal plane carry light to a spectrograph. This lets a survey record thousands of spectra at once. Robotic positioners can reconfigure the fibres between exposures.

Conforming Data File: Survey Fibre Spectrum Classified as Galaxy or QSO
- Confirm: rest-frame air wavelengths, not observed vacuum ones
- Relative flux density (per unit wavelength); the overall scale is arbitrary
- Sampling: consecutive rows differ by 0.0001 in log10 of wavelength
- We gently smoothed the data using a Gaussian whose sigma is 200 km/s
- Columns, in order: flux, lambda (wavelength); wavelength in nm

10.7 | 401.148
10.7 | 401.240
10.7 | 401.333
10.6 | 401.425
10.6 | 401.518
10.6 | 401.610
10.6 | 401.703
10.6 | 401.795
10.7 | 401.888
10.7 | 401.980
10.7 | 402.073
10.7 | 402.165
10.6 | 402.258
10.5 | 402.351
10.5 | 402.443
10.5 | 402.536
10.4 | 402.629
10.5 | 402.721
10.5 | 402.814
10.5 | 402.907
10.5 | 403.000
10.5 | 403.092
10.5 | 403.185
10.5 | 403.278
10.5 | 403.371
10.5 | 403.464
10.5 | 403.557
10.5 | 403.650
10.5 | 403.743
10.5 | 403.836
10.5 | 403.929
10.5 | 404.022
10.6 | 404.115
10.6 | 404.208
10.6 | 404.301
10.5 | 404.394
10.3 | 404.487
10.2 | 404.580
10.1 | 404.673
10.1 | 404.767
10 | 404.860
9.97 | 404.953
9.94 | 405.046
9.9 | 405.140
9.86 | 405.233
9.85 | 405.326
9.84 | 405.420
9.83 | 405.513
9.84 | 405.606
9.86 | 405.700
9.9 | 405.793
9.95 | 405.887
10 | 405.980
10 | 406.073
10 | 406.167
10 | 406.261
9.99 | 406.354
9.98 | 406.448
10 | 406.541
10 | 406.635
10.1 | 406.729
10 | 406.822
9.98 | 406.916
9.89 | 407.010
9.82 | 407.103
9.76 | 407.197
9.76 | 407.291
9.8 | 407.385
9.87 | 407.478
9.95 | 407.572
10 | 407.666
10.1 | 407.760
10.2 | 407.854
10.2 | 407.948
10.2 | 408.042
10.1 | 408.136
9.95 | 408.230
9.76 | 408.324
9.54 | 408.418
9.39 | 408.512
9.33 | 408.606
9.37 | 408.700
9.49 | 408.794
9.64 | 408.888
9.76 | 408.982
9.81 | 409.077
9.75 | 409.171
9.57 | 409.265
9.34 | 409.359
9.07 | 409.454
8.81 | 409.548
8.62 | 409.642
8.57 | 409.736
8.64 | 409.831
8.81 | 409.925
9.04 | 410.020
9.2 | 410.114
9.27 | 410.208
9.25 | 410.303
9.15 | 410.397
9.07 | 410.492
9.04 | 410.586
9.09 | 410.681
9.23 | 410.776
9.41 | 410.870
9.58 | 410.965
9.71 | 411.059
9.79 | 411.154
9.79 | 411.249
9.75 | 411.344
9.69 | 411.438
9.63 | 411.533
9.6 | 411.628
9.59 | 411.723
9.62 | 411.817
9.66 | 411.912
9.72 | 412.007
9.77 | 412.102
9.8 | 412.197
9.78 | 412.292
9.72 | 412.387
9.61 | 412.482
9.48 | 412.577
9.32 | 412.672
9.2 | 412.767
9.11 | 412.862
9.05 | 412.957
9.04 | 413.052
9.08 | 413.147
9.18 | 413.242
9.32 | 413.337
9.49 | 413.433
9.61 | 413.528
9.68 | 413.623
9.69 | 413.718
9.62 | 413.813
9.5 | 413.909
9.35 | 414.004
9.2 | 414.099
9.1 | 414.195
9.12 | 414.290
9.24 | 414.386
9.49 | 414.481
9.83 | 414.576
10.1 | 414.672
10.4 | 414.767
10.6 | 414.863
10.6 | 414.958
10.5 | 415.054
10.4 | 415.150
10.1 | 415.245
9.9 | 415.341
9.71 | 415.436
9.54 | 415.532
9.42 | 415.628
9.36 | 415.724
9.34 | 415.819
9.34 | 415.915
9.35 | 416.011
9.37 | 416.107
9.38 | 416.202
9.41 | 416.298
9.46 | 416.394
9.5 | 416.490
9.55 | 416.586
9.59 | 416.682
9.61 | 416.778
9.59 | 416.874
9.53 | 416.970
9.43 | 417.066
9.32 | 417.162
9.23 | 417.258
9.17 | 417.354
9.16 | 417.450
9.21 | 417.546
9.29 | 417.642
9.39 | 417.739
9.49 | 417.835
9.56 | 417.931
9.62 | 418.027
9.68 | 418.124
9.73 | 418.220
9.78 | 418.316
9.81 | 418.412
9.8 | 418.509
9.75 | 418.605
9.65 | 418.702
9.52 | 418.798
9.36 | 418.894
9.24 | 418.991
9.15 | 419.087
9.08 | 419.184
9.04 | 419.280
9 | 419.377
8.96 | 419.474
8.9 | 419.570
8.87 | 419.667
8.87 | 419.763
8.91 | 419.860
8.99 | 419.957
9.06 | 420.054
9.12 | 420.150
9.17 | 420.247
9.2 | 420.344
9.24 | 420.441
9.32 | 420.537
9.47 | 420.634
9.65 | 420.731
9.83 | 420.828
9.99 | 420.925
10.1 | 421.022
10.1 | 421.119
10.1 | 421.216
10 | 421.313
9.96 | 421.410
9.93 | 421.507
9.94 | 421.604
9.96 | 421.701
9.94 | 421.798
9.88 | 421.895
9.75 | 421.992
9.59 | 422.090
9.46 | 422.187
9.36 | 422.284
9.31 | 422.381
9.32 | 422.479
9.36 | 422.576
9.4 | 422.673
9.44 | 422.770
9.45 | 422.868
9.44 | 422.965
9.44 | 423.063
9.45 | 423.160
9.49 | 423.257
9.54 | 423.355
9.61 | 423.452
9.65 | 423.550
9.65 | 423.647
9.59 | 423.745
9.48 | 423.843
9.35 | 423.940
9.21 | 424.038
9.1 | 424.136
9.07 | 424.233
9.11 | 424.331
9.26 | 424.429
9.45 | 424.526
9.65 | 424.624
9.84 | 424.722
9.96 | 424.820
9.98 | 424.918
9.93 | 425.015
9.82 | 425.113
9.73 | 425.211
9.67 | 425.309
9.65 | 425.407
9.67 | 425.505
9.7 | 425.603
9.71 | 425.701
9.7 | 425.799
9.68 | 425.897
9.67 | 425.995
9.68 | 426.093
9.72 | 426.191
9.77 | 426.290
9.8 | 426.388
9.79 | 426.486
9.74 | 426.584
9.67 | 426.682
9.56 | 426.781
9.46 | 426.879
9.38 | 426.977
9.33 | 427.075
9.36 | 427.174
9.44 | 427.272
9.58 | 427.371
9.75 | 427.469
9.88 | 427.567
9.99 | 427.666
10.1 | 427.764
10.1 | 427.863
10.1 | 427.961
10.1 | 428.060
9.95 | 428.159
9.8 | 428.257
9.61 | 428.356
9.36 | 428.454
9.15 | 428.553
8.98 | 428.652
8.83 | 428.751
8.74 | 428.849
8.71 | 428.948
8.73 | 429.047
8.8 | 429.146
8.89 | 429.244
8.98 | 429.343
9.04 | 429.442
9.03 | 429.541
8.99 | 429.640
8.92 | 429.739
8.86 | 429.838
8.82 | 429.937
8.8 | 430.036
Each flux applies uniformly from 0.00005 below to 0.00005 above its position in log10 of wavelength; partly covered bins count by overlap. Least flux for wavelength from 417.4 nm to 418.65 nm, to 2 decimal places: 9.16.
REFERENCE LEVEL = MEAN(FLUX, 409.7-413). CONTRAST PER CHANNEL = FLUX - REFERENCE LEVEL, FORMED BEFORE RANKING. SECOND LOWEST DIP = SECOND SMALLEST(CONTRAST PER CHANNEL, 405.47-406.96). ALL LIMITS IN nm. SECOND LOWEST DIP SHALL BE 0.45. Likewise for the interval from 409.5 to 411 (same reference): -0.77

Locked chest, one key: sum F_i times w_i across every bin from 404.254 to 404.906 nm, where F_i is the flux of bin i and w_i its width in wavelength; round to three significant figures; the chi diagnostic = 6.69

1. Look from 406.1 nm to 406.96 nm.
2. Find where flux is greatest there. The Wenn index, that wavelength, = 406.729 nm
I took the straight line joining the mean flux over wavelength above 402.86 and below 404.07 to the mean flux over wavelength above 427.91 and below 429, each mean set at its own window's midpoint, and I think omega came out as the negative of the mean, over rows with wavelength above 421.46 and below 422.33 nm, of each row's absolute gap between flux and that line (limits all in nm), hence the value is -0.2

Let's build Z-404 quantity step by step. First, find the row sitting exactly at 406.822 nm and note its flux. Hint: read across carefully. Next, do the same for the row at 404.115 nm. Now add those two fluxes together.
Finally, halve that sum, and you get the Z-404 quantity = 10.3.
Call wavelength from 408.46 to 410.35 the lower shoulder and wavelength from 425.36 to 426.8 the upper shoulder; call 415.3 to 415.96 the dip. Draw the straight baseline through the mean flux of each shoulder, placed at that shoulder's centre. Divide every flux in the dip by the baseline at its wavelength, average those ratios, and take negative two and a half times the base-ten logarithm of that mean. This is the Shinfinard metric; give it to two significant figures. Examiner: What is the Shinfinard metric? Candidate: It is -0.012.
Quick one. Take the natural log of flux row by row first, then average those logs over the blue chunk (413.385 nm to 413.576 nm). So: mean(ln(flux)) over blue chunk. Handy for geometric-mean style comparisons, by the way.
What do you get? 2.26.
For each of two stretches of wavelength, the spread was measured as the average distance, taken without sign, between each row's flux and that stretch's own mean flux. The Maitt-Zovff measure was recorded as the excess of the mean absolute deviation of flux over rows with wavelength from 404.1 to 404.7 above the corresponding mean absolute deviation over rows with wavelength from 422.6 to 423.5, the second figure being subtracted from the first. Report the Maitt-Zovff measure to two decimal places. 0.13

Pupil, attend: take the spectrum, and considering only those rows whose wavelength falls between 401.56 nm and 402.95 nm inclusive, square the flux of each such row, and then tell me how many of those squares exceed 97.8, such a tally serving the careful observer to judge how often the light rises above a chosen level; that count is 15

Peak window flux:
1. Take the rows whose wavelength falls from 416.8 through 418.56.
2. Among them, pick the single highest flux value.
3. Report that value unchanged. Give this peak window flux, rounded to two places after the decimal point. 9.81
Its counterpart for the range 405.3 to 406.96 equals 10.10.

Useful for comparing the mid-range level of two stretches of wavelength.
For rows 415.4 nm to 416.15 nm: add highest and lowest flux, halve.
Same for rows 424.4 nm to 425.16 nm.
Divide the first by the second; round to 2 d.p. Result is 0.99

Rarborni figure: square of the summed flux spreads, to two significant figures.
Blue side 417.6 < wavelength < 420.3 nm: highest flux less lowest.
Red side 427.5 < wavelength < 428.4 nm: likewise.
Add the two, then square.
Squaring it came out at 2.0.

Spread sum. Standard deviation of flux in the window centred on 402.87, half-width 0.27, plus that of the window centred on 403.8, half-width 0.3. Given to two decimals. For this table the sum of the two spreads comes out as 0.04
